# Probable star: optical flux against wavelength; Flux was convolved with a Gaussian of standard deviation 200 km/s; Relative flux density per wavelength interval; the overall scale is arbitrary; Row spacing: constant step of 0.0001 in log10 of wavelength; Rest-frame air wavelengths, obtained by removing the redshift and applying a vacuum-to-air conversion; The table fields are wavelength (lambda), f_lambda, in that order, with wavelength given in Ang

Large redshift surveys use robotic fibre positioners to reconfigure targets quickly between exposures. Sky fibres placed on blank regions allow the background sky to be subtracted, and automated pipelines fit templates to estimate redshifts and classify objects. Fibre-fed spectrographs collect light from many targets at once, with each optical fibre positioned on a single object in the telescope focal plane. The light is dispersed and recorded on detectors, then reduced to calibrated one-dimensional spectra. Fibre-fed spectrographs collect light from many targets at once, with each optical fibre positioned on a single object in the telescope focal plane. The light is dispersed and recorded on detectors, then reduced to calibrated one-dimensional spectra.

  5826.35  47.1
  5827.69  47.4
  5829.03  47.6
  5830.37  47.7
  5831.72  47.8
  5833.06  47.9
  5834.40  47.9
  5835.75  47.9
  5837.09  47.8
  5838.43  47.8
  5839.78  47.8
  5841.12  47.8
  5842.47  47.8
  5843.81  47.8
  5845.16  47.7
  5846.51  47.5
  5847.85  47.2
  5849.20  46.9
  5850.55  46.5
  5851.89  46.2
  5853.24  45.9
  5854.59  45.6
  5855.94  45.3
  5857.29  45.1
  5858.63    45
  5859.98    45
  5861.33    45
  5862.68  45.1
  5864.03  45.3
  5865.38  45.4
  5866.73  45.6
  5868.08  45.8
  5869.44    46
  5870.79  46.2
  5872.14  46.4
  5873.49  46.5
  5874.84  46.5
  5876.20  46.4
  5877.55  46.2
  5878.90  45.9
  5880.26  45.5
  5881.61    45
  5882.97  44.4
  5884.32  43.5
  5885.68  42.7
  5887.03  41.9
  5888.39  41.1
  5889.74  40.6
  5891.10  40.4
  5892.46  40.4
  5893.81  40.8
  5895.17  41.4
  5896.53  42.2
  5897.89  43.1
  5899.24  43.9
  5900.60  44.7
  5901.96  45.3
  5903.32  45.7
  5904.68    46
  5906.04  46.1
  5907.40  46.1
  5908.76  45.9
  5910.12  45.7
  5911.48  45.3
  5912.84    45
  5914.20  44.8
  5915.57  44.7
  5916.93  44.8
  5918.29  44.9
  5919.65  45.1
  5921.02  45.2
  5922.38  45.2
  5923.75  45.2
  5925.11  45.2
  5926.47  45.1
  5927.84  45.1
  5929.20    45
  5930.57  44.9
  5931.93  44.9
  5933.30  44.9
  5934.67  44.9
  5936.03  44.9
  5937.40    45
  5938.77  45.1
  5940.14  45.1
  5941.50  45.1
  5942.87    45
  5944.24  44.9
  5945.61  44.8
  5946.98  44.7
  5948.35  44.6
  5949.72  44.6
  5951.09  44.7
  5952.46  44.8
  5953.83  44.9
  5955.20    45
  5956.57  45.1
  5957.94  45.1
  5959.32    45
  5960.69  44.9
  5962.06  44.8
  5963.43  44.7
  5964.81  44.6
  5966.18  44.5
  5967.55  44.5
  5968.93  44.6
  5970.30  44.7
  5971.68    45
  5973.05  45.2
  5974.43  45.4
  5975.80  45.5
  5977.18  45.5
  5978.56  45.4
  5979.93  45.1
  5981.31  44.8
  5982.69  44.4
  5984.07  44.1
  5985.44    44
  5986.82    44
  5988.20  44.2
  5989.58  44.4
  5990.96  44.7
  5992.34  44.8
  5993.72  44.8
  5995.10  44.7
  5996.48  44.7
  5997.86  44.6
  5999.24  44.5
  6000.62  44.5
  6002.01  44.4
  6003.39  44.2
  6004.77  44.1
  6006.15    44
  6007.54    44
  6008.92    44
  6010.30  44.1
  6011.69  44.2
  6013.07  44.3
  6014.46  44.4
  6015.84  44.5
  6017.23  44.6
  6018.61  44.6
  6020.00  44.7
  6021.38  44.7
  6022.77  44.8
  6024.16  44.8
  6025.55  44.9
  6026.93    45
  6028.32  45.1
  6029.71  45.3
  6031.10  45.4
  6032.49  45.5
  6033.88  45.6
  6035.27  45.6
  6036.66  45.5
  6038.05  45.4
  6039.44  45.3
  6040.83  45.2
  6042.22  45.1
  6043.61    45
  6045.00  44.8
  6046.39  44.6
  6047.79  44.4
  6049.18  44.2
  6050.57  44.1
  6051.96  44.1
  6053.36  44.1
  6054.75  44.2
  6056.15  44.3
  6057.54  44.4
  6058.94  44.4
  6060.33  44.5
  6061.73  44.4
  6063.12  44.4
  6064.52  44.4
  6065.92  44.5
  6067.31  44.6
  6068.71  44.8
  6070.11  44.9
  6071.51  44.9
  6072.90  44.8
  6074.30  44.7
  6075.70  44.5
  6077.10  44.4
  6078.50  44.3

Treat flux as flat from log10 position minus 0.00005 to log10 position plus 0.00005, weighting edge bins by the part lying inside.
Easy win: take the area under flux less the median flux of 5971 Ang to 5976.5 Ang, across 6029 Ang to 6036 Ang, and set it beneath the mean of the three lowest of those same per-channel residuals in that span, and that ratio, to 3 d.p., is 0.080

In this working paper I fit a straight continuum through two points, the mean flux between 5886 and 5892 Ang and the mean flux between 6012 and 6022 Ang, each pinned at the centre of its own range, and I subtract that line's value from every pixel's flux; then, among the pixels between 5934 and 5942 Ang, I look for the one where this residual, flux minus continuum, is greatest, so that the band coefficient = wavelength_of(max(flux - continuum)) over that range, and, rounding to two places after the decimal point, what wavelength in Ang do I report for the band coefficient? 5938.77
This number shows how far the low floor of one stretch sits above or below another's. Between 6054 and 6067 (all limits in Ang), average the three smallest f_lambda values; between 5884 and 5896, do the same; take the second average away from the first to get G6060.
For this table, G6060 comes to 3.83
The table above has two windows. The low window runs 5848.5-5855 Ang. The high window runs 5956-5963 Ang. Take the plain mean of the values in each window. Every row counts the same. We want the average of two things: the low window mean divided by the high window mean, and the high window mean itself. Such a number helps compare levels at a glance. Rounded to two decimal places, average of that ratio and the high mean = 23.00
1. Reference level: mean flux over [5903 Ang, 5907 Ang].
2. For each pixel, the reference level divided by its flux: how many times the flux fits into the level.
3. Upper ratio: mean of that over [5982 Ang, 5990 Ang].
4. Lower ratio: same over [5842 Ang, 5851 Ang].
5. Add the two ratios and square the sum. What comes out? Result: 4.04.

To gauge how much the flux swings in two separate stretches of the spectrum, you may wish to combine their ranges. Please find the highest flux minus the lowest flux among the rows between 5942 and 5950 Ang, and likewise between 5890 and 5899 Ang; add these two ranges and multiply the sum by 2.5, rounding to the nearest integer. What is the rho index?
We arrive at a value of 8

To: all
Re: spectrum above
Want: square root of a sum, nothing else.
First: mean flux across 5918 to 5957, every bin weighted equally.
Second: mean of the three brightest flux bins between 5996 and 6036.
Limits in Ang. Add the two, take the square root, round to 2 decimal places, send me 9.51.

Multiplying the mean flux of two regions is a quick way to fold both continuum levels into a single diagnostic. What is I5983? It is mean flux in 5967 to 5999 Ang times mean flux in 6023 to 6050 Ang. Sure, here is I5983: 2017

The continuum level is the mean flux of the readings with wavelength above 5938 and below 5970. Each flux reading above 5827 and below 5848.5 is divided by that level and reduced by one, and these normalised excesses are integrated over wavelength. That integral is 1.38 Ang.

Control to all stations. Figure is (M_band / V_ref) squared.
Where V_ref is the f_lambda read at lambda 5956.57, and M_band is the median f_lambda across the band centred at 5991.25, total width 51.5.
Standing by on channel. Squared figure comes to 0.97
